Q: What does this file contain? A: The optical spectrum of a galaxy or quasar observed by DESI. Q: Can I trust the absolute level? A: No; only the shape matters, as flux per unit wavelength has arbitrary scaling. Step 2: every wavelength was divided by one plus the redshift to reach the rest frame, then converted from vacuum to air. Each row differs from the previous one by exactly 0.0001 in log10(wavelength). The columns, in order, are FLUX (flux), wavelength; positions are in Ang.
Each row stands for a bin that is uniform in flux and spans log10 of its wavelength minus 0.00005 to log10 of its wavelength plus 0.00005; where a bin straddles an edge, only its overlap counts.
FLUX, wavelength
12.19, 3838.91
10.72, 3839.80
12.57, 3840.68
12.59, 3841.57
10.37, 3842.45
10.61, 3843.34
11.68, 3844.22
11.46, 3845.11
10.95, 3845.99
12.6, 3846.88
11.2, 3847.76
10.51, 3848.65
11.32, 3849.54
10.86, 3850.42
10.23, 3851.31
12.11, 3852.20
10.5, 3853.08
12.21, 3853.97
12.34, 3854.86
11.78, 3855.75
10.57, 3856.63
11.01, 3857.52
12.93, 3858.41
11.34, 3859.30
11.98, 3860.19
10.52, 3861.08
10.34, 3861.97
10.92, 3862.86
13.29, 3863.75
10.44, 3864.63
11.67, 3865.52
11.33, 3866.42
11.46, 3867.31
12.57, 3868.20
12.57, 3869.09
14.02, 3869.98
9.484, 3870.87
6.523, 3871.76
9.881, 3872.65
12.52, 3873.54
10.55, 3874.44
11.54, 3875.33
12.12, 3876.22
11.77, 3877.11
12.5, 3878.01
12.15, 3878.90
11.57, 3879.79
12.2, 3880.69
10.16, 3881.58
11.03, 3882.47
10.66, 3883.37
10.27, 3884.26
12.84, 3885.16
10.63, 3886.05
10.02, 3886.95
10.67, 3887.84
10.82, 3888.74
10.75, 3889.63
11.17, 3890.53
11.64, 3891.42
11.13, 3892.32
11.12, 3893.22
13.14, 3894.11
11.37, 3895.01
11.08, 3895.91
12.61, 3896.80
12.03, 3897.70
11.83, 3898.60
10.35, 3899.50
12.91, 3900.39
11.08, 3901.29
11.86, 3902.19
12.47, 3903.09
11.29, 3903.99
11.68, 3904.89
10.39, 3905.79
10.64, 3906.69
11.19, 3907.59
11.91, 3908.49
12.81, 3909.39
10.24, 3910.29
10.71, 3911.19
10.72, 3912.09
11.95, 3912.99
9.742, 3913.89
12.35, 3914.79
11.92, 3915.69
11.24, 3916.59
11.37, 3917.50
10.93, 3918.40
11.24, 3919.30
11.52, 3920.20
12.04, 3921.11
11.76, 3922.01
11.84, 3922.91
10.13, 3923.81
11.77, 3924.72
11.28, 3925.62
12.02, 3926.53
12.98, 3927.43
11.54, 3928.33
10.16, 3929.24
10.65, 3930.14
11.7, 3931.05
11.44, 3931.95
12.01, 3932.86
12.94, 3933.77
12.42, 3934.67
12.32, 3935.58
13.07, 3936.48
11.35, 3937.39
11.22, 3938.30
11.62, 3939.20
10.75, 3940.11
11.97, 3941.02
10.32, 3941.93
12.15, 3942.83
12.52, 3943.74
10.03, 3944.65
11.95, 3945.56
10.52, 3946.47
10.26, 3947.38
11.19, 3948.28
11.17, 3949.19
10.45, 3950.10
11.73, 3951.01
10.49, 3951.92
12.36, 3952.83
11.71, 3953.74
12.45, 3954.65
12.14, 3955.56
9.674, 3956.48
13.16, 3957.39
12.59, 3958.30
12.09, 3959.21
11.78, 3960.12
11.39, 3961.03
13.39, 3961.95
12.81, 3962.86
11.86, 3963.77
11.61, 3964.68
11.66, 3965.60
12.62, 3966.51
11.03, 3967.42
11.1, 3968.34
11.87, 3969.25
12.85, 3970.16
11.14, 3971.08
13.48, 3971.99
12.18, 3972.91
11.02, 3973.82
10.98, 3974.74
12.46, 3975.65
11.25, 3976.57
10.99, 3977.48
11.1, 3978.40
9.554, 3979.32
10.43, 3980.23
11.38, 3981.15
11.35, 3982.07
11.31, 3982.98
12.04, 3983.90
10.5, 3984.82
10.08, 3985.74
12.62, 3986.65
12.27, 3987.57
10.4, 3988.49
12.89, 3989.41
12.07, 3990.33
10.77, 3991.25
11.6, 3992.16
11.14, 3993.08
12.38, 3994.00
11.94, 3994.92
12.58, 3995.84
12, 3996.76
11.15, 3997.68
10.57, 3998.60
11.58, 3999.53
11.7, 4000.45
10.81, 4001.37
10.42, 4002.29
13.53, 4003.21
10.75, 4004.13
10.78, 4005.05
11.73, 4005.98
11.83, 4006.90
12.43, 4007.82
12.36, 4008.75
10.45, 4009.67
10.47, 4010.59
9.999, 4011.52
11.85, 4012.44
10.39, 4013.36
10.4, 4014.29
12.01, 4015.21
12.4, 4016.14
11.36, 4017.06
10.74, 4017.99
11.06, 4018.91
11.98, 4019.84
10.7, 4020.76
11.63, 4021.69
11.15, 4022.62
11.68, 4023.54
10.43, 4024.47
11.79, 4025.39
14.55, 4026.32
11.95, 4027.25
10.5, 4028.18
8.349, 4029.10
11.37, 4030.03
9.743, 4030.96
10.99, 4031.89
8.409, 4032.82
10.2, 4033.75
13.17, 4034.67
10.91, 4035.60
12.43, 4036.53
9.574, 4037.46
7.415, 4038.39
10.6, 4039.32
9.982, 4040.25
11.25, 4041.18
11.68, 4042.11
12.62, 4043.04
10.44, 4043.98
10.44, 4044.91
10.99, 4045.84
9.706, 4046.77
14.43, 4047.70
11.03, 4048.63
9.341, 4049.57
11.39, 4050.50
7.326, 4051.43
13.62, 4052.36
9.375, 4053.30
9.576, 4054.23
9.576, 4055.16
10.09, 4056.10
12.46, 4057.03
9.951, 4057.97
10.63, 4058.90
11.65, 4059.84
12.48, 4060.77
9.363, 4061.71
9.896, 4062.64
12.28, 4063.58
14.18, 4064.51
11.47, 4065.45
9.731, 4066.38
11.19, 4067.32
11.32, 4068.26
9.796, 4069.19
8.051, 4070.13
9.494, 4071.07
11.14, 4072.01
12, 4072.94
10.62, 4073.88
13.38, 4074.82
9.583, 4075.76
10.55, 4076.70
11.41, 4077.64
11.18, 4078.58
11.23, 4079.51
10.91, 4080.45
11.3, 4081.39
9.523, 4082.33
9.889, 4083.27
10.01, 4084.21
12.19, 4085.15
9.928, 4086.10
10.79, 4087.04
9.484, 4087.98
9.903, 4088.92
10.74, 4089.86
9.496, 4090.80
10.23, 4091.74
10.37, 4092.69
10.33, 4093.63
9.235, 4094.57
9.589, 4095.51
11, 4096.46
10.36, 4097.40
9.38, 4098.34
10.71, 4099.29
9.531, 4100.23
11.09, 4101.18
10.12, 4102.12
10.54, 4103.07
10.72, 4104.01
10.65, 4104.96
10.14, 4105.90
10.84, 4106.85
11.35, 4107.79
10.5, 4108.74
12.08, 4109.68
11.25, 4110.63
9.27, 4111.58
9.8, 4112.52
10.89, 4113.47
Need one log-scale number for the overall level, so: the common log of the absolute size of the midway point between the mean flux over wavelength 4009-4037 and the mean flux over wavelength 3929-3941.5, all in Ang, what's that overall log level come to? 1.06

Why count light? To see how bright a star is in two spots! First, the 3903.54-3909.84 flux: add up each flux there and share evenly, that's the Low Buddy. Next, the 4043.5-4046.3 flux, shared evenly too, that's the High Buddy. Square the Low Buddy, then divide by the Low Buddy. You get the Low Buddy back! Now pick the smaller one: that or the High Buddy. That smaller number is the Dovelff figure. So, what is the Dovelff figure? 10.6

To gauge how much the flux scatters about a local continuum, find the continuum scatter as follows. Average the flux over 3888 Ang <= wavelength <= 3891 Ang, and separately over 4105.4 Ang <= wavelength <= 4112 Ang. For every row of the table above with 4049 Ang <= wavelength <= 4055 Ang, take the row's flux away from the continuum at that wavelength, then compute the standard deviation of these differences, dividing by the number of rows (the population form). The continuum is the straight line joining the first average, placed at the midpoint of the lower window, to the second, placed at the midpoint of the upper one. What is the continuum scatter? 2.0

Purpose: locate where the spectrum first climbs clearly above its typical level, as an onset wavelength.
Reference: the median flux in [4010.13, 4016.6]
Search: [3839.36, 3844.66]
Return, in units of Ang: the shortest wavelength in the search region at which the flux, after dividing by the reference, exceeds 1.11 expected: 3840.68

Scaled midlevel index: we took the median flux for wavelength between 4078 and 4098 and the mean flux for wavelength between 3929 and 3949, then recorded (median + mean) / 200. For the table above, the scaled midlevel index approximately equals 0.1091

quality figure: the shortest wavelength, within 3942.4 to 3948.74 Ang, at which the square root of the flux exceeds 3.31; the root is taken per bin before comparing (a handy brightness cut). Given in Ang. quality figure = 3942.83 Ang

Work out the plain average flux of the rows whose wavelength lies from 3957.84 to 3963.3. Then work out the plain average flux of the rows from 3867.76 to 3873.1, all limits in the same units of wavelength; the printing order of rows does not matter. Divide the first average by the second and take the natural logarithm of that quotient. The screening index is 0.13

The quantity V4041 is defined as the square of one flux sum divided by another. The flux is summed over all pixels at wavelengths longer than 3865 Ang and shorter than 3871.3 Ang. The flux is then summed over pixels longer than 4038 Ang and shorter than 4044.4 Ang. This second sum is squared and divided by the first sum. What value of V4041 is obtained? 66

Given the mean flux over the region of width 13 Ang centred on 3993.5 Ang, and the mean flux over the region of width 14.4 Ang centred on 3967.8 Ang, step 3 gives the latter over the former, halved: 0.512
